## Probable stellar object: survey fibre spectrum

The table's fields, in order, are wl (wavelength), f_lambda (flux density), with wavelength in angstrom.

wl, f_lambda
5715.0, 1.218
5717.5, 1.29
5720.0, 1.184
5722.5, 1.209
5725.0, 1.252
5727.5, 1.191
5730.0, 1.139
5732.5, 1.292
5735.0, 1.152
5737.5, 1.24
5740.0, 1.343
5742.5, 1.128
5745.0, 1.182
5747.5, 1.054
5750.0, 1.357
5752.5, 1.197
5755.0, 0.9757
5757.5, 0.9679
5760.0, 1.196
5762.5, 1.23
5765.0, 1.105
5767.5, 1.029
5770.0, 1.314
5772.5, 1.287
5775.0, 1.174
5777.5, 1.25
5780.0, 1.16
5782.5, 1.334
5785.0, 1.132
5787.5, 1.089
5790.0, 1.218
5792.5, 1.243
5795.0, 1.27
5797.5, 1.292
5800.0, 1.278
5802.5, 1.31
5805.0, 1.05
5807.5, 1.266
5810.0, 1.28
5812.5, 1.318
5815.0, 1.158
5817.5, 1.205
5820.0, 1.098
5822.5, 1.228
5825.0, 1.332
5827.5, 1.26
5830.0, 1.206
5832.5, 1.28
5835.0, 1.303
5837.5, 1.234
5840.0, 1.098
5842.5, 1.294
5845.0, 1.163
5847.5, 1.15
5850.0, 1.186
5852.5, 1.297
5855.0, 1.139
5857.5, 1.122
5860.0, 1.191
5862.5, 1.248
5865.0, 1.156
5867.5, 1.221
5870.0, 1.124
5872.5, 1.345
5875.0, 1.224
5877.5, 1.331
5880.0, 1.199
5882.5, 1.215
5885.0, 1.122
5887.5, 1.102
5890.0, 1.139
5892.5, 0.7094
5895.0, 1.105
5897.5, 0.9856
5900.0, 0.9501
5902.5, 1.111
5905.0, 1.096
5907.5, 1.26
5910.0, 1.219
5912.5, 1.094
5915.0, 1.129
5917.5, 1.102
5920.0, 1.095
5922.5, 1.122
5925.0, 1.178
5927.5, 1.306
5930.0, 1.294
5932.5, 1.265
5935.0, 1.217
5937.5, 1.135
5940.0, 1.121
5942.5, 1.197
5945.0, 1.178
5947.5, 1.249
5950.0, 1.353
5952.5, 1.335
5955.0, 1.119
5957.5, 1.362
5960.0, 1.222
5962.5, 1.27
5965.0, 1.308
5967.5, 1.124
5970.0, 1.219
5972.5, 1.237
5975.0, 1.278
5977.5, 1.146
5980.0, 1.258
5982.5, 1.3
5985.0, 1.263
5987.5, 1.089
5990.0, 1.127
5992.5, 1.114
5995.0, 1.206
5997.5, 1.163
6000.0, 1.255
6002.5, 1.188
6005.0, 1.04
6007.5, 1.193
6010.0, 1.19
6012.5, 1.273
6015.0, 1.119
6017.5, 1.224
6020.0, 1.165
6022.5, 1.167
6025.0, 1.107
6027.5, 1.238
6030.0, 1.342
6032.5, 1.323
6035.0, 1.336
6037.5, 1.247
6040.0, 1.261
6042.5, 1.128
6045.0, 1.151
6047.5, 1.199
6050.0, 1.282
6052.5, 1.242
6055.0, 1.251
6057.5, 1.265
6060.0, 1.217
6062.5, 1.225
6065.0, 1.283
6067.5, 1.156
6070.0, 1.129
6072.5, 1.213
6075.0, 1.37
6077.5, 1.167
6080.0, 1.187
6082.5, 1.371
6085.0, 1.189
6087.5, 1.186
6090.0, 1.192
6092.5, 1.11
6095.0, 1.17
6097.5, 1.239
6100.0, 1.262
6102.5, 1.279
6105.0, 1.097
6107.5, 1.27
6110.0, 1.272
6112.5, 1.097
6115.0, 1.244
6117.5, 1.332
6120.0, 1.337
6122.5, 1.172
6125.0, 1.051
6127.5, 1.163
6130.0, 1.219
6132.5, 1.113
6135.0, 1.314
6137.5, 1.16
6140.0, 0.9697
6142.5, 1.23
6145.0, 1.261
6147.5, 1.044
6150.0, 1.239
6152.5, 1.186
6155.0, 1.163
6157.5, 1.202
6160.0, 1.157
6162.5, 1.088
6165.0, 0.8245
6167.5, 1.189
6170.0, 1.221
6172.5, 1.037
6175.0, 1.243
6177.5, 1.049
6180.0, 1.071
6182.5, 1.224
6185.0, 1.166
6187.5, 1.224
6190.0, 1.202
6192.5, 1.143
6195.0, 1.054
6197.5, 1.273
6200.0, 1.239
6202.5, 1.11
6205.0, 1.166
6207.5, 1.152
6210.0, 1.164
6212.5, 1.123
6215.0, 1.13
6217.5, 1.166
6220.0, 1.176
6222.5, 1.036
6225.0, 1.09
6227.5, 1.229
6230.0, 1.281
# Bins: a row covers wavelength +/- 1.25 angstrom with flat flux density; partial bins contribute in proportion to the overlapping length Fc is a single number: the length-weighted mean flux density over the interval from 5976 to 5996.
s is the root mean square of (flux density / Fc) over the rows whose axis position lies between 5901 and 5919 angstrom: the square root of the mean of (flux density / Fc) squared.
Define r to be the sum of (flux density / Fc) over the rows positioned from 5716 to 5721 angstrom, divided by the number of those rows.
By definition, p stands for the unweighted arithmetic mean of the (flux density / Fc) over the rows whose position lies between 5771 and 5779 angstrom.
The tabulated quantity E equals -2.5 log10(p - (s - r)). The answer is -0.120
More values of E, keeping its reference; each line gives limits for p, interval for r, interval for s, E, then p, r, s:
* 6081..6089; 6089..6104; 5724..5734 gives -0.044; 1.05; 1.02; 1.03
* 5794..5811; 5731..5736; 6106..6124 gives -0.030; 1.05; 1.03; 1.05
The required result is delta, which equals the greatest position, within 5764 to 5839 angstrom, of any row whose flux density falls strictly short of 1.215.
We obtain 5830.0 angstrom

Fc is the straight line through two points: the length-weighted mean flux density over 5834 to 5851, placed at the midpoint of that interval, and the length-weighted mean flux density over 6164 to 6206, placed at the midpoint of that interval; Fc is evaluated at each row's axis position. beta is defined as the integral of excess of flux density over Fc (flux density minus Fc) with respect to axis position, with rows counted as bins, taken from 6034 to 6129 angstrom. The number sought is 5.4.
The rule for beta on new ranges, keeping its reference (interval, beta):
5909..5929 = -0.7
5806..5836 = 1.1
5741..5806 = -1.8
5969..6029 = 0.8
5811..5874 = 0.7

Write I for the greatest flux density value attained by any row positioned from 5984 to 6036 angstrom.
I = 1.342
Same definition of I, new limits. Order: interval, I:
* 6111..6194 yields 1.337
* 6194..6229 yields 1.273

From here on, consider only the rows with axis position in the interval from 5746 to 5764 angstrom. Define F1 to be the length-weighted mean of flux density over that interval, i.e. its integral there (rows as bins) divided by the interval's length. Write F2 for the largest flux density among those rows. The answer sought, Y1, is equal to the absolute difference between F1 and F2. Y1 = 0.22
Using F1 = 1.14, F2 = 1.357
